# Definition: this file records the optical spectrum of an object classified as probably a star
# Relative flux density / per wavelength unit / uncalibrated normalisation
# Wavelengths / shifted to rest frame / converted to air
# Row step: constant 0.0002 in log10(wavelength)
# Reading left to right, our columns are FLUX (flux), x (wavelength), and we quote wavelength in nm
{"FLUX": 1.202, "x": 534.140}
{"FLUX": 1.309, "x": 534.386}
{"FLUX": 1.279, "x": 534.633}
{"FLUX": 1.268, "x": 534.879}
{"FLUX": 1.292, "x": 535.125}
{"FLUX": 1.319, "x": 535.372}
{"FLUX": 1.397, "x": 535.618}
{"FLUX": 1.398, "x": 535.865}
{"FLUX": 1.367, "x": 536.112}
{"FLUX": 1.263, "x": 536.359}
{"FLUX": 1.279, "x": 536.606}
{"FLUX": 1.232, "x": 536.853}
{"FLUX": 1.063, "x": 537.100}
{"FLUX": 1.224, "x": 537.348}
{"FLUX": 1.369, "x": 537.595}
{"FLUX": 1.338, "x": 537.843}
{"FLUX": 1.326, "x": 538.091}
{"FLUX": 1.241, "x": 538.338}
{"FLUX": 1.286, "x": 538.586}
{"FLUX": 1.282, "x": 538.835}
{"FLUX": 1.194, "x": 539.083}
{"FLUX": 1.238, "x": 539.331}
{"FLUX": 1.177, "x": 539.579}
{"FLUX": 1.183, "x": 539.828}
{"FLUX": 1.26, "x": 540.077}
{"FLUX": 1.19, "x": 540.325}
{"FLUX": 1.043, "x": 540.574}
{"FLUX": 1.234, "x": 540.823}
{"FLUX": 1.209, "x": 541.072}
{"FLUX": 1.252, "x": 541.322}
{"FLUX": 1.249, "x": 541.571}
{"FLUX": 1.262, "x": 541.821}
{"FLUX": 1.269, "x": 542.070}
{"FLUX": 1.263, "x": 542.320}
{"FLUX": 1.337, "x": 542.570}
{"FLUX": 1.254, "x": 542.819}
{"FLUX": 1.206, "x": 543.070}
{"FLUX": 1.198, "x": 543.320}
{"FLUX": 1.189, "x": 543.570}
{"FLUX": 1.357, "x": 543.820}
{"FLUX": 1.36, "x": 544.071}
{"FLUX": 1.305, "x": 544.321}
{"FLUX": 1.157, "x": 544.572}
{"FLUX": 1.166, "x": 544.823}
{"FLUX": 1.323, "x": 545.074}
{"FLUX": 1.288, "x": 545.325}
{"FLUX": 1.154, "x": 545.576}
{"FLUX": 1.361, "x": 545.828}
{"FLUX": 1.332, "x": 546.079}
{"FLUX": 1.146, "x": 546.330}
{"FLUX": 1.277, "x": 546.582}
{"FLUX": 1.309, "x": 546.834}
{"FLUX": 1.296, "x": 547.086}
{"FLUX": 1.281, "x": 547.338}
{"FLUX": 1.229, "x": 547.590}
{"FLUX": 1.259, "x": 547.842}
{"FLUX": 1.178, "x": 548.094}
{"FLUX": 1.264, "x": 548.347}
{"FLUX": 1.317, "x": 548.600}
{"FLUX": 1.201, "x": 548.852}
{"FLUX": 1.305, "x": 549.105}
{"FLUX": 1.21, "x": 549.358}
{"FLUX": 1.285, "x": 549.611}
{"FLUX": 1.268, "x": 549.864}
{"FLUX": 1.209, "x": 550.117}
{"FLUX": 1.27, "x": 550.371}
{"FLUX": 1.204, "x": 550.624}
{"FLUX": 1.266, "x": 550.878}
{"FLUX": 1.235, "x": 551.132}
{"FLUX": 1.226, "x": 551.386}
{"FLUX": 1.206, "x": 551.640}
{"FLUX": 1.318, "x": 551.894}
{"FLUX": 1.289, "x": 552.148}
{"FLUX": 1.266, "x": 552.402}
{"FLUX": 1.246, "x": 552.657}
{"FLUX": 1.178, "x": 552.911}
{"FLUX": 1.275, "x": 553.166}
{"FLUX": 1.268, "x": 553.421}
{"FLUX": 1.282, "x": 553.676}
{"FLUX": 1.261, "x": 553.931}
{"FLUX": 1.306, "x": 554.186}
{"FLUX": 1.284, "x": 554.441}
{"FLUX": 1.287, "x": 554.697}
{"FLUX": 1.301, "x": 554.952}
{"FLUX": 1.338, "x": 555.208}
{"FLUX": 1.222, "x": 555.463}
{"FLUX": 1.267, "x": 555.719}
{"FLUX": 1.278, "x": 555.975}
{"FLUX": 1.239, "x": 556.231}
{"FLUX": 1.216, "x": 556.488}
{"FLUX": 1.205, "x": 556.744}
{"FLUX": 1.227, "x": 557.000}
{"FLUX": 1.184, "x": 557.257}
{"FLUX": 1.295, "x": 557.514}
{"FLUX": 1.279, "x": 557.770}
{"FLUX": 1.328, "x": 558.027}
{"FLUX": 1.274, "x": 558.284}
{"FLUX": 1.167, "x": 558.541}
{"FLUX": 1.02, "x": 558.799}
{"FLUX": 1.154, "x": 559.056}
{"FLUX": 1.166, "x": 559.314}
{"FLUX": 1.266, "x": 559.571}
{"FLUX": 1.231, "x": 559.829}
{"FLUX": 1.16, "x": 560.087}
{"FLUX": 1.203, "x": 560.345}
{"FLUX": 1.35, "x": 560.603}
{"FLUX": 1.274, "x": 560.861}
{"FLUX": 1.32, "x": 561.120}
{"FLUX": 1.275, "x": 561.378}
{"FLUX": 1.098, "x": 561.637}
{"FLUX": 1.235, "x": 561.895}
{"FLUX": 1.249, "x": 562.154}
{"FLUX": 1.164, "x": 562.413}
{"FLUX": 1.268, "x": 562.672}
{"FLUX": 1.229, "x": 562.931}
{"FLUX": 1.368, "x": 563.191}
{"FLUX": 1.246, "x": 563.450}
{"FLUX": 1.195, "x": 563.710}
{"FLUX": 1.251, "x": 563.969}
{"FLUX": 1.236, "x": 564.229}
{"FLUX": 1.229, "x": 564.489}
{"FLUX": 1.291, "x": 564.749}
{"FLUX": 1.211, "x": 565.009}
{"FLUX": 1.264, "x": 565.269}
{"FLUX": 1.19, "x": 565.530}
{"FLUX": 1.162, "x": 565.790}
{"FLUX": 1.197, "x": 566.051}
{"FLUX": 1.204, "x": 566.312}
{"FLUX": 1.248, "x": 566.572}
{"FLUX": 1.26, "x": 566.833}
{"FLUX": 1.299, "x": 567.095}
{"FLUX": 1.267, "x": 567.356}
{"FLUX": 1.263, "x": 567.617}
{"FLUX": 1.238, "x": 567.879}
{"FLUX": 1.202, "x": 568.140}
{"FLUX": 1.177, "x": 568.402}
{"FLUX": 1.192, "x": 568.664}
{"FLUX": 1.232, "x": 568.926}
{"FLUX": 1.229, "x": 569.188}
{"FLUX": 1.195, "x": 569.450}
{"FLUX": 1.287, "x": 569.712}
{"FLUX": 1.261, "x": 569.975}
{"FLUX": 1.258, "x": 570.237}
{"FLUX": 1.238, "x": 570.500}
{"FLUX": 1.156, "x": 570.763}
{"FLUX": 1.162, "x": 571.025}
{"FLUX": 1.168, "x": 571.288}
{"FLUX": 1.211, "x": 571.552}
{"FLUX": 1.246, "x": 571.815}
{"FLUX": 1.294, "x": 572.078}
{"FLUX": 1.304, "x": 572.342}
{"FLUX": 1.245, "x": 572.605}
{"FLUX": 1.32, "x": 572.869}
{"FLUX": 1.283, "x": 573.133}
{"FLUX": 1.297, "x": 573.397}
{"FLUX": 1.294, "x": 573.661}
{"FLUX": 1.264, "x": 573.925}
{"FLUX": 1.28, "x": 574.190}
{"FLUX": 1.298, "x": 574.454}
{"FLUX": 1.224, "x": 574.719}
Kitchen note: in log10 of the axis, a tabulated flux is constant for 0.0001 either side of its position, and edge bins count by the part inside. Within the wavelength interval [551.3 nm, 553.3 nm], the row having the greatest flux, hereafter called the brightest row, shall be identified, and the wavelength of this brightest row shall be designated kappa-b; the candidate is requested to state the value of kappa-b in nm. 551.894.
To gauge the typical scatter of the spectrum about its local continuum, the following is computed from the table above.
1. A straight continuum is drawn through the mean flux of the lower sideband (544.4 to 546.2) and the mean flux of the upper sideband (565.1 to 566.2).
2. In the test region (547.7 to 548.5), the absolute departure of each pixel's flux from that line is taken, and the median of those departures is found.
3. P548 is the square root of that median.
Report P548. 0.13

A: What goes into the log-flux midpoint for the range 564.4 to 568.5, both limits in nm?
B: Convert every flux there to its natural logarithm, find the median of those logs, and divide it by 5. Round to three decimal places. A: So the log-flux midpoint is 0.042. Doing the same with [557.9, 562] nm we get 0.042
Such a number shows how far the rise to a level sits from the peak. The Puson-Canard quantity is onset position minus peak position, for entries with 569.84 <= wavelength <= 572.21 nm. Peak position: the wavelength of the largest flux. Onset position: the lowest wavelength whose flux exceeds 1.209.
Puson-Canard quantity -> -2.10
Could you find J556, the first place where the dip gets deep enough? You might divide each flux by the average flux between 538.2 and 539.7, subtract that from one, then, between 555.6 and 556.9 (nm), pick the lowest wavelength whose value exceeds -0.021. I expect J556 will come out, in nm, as 556.231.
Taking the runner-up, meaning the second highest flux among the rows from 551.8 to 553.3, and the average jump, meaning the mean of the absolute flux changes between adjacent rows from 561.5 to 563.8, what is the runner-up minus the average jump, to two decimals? 1.20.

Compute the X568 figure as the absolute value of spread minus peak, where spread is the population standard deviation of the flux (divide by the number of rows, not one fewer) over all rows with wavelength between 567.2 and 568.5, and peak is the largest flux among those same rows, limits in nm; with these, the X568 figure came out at 1.23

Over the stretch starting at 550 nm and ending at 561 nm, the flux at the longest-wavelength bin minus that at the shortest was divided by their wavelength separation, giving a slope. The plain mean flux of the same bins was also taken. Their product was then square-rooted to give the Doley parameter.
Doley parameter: 0.087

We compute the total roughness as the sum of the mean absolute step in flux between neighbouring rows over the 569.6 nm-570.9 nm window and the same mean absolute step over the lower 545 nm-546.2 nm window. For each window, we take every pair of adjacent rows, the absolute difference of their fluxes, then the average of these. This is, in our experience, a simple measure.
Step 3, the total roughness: 0.13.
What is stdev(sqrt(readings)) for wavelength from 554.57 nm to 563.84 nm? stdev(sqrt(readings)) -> 0.032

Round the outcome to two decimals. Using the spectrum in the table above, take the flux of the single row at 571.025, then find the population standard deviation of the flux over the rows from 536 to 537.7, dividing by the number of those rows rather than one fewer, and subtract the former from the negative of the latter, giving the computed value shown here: -1.26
